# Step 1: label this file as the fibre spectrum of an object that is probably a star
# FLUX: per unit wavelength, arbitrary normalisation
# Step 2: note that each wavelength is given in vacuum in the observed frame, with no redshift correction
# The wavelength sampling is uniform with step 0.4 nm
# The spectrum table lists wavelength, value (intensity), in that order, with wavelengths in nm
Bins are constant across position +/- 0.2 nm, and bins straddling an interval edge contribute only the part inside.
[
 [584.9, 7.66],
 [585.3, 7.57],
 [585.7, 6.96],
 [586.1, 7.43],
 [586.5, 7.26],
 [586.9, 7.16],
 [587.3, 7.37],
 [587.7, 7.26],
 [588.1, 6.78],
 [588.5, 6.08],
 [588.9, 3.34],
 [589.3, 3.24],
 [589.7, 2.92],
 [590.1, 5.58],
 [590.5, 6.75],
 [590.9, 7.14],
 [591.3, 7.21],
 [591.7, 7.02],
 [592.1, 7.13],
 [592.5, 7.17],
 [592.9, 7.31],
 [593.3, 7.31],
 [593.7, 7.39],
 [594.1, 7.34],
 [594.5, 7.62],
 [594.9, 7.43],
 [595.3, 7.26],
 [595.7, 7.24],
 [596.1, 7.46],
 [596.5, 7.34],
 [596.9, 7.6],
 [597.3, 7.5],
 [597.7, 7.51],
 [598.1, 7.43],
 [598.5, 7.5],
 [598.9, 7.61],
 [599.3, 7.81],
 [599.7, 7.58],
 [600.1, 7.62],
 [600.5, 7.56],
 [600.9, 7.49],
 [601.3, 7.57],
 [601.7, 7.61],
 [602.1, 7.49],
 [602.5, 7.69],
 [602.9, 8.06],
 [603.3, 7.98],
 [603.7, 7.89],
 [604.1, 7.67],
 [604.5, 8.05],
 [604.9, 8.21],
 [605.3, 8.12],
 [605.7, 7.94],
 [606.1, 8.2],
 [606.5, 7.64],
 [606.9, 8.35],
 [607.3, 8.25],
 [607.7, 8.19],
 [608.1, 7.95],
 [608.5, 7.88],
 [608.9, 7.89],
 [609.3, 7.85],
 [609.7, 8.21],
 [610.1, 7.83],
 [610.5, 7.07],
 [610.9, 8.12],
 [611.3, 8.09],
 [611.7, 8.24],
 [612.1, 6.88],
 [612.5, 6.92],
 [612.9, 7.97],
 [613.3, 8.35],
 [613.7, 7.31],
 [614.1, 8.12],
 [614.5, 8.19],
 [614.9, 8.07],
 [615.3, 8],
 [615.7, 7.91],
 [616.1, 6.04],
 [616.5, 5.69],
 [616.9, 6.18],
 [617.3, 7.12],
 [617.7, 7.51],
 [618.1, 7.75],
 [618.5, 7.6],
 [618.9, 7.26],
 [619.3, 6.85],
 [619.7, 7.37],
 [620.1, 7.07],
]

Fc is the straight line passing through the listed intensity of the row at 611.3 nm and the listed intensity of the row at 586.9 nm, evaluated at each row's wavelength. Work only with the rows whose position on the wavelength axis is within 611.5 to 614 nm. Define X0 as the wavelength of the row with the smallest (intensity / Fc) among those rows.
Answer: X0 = 612.1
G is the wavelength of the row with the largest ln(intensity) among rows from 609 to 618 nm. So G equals 613.3 nm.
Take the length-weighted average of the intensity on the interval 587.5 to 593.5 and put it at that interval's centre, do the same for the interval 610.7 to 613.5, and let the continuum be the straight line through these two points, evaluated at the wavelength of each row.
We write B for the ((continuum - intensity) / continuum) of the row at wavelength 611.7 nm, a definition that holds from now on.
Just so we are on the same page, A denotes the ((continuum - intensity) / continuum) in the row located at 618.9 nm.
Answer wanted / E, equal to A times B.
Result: -0.0078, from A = 0.13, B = -0.06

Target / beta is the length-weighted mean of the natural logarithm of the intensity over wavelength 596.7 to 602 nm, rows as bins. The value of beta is 2.02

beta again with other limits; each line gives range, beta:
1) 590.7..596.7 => 1.99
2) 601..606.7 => 2.06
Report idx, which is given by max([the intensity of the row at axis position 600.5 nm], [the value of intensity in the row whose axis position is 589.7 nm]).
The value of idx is 7.6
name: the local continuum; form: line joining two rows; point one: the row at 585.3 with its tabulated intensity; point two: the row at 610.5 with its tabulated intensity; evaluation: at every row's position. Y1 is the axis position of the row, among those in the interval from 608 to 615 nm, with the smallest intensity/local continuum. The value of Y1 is 612.1 nm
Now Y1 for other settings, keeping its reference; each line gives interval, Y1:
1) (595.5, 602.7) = 595.7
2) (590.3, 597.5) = 590.5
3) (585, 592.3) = 589.7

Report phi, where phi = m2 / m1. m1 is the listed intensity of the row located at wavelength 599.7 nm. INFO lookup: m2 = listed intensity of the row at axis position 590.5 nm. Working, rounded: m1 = 7.58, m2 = 6.75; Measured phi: 0.9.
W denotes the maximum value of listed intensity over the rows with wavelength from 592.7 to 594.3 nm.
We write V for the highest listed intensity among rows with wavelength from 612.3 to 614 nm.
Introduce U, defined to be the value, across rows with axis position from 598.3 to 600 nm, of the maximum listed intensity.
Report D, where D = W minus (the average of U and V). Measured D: -0.69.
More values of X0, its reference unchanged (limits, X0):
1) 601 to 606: 602.1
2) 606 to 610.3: 606.5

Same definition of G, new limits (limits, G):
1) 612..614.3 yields 613.3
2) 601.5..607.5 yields 606.9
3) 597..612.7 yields 606.9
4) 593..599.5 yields 599.3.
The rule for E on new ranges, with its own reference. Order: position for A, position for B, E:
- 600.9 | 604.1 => 0.0053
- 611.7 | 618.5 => -0.0050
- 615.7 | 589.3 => 0.0092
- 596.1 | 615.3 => -0.0007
